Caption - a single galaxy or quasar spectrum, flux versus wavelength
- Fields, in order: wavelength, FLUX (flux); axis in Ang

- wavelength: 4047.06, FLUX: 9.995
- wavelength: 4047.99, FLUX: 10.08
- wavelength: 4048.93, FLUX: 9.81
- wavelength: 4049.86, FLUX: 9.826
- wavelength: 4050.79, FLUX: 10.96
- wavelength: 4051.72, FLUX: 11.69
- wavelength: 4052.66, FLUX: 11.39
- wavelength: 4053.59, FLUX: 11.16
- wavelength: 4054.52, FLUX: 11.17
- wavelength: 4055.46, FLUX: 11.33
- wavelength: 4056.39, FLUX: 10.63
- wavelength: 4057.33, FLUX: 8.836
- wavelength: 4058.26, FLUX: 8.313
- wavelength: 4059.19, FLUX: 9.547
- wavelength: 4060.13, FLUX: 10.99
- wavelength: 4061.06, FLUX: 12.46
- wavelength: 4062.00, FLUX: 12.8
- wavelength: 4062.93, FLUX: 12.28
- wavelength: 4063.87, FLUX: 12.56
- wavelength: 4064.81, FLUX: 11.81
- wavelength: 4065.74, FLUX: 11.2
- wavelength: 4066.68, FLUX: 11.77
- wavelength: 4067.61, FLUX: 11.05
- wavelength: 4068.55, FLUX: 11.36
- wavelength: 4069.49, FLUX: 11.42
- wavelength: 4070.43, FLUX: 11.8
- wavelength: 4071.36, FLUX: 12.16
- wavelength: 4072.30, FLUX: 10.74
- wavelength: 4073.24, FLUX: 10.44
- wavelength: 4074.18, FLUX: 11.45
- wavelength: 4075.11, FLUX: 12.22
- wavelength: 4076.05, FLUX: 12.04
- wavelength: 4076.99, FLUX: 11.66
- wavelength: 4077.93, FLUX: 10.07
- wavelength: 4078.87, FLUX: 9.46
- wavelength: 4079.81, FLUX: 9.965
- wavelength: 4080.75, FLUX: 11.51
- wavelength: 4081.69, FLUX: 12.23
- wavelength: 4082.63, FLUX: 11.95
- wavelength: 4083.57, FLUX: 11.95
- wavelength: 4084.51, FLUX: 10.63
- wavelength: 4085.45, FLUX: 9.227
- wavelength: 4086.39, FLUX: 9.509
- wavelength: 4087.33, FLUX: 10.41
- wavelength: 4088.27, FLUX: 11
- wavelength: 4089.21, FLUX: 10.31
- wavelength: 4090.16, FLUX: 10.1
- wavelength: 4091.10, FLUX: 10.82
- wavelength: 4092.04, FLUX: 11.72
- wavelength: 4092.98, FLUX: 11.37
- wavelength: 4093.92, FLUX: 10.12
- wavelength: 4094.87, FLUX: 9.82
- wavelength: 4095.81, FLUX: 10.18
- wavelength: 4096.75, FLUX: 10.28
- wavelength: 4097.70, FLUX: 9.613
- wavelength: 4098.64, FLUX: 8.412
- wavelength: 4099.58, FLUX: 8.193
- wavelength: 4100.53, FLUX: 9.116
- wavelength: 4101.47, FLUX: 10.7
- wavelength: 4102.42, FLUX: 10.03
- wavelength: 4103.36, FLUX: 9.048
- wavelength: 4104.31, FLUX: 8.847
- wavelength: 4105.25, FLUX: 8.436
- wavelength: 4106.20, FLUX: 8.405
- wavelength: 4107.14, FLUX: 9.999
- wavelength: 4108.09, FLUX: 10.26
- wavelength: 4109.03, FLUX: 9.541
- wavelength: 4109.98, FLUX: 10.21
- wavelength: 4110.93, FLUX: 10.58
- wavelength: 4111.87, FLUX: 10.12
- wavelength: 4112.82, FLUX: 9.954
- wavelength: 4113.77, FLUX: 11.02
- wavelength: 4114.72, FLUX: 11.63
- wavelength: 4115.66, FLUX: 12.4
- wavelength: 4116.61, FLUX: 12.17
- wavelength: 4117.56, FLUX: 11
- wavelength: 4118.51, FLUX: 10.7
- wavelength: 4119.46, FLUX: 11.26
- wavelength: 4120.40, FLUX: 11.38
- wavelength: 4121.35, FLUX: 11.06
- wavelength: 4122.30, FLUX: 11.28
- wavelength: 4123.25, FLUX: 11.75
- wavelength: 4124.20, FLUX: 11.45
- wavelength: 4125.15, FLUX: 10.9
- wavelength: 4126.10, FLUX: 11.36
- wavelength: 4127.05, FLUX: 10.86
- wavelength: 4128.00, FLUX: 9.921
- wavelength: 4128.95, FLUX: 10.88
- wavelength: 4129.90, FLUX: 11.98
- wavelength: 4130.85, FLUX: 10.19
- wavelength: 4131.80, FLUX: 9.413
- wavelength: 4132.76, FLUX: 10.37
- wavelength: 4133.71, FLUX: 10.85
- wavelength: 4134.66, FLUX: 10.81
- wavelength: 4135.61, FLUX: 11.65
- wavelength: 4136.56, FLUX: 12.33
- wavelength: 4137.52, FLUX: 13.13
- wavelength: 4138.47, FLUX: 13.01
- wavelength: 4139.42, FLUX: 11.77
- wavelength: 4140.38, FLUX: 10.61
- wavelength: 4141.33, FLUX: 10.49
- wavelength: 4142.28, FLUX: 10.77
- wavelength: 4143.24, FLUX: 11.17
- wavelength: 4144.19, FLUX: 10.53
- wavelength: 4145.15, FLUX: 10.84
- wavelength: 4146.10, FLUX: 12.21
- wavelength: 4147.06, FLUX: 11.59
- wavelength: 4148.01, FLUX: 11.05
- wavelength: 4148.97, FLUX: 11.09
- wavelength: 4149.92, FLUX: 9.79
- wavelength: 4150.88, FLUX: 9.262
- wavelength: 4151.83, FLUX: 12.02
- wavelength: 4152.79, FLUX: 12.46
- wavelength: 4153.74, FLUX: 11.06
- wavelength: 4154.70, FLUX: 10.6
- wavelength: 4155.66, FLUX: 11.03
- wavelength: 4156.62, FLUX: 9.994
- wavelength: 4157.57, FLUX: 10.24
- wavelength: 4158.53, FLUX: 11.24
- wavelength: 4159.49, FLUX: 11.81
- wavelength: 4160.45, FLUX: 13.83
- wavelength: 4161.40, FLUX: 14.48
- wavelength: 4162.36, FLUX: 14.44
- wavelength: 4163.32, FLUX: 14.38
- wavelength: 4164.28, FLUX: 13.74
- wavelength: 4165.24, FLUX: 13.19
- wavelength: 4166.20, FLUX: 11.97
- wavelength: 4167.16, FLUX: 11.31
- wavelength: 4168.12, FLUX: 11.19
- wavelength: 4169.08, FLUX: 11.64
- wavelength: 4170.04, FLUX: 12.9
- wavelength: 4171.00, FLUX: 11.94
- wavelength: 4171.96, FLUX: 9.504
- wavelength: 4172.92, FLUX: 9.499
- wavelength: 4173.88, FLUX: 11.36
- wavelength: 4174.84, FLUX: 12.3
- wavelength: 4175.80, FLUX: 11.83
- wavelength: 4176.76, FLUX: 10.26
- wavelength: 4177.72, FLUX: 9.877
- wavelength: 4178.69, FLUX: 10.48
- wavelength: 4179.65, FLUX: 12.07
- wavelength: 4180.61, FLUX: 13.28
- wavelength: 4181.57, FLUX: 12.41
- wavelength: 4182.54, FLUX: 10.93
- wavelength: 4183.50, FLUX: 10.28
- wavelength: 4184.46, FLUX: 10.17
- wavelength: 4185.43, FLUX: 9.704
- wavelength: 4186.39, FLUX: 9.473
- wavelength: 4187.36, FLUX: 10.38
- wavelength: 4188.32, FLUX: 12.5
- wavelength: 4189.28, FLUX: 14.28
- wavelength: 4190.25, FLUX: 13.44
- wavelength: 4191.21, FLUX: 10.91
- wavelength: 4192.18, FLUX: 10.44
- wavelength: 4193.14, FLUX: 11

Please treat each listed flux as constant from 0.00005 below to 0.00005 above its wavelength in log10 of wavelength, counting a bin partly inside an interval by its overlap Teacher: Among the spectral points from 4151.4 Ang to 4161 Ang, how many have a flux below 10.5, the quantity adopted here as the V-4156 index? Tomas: 2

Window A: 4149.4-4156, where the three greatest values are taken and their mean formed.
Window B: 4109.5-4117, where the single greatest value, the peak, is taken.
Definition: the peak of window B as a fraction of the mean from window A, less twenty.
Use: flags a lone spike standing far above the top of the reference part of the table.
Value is -19.0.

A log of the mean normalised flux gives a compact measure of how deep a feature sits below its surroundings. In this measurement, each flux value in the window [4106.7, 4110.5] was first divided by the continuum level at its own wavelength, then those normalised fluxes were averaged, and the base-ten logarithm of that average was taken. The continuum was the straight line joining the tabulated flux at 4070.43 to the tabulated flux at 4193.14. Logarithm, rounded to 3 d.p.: -0.063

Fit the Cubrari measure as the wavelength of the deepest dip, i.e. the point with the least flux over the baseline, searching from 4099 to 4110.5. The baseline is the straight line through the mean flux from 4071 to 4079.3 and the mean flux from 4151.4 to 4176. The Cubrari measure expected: 4099.58 Ang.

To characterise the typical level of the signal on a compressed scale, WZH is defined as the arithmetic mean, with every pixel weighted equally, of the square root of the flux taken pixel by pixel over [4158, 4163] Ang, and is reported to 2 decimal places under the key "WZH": 3.62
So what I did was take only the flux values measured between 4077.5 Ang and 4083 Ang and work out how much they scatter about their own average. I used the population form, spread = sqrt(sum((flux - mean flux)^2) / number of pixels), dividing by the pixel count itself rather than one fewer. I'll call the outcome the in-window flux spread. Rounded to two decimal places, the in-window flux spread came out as 1.07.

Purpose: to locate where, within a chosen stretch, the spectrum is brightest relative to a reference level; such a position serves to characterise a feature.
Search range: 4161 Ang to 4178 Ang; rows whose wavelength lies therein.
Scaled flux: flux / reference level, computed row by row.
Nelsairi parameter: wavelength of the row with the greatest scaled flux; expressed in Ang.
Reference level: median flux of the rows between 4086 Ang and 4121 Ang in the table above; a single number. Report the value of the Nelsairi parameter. 4161.40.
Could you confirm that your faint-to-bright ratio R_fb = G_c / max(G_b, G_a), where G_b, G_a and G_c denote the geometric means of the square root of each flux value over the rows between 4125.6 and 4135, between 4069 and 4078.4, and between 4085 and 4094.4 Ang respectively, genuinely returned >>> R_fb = 0.96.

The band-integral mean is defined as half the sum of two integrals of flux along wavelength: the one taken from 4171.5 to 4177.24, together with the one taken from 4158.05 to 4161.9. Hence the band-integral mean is 56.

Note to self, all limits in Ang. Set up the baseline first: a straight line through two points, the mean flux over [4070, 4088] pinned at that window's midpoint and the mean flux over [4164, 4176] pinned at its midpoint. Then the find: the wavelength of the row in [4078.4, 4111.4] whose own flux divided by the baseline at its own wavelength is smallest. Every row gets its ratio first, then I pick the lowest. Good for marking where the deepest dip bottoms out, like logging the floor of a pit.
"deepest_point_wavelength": 4099.58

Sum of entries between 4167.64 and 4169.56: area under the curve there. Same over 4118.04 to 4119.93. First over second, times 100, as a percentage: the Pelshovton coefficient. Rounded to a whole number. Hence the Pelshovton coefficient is 104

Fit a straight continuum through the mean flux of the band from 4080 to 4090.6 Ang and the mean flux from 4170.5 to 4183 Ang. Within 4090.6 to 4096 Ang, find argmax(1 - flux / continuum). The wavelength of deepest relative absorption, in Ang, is 4094.87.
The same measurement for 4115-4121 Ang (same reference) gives 4118.51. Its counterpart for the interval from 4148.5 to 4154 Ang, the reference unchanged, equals 4150.88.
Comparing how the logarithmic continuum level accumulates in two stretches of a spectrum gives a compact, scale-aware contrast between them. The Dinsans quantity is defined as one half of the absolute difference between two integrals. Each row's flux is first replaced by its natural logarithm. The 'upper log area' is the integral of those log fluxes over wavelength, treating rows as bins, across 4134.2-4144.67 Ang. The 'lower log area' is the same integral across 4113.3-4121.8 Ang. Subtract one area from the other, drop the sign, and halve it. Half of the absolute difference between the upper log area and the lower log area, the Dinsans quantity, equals 2.4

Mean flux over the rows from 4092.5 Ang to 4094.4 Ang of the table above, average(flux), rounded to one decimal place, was 10.7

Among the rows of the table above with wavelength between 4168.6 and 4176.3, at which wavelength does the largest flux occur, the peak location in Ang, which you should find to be 4170.04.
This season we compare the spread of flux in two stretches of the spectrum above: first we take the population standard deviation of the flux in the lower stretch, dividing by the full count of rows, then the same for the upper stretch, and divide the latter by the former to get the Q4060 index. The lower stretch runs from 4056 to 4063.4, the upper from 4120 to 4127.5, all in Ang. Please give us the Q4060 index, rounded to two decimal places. 0.17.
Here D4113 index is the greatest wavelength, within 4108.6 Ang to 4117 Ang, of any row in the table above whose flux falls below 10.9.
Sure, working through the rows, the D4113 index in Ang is 4112.82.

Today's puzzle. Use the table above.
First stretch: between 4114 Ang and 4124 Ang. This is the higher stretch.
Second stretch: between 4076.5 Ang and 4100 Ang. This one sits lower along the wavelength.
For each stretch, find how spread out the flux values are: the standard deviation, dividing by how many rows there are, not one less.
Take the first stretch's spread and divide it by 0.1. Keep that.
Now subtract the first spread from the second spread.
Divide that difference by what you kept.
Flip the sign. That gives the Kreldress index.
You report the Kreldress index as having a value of -0.11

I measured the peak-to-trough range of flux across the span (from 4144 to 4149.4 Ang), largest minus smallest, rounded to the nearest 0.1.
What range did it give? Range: 1.7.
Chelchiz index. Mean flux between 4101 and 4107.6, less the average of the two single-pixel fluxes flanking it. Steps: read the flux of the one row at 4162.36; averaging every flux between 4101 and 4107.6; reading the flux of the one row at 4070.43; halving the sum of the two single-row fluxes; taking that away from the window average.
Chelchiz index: -3.8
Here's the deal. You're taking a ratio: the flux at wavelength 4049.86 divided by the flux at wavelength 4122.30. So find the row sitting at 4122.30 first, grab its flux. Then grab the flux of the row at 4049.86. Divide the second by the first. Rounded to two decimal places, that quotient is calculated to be 0.87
